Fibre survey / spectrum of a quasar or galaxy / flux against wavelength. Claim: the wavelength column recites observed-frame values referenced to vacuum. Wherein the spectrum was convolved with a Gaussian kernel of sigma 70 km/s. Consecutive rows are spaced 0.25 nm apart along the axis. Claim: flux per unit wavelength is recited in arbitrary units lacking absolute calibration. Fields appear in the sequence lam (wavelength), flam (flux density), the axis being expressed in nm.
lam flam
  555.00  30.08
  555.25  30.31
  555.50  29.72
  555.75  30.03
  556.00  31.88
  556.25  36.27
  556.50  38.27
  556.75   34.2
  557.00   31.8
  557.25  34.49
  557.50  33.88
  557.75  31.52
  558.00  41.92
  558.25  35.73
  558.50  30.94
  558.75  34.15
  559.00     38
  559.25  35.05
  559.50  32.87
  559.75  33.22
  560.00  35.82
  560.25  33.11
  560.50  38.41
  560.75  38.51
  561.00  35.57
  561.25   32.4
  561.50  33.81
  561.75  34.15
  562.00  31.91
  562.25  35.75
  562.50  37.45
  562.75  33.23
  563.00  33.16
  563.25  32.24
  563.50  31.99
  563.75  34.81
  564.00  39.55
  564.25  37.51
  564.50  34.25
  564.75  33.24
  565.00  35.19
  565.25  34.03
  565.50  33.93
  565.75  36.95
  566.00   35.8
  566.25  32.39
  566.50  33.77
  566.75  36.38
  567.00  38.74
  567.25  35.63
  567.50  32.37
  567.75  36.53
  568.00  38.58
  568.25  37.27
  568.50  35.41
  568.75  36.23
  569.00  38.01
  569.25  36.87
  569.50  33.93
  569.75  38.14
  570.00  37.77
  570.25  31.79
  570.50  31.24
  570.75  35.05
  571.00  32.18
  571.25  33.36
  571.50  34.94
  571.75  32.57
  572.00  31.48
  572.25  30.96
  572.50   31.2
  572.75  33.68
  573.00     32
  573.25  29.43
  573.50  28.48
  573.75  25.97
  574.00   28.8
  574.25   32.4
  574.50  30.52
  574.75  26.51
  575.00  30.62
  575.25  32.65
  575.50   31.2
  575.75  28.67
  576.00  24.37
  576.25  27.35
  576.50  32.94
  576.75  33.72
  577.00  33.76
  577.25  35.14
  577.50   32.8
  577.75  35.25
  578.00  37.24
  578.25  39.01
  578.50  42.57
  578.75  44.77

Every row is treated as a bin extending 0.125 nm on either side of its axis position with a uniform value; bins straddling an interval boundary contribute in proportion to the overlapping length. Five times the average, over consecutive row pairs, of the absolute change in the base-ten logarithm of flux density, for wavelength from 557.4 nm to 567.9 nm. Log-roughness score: 0.16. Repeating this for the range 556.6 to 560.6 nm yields 0.22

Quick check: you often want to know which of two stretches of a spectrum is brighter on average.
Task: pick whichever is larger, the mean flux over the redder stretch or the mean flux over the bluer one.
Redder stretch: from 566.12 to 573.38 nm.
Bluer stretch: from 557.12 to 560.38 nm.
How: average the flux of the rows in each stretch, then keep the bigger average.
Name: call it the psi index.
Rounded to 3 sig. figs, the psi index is 34.7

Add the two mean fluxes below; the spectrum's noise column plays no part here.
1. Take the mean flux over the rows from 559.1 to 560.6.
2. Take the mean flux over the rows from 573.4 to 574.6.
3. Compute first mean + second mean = 64.0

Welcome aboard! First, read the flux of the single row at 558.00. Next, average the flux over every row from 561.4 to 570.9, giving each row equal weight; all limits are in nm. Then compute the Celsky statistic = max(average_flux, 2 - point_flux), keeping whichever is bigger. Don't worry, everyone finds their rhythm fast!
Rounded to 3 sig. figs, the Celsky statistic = 35.1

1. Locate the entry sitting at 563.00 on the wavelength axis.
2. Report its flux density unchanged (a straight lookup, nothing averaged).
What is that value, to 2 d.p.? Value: 33.16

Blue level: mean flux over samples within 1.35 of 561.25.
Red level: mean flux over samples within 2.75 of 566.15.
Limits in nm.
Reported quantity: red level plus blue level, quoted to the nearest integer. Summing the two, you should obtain 71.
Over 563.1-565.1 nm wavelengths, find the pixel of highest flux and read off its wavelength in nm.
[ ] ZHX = 564.00 nm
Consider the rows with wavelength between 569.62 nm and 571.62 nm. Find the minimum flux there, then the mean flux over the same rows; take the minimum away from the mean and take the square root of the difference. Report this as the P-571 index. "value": 1.8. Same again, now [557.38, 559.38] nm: 2.1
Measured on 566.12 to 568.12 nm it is 1.8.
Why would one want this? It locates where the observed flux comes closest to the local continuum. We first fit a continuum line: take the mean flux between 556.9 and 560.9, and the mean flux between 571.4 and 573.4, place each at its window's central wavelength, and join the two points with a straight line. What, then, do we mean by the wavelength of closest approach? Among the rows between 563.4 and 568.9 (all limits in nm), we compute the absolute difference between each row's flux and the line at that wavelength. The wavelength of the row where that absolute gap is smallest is 565.50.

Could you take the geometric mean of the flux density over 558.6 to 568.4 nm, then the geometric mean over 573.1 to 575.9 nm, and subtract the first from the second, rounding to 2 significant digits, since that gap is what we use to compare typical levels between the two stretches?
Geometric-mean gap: -5.5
